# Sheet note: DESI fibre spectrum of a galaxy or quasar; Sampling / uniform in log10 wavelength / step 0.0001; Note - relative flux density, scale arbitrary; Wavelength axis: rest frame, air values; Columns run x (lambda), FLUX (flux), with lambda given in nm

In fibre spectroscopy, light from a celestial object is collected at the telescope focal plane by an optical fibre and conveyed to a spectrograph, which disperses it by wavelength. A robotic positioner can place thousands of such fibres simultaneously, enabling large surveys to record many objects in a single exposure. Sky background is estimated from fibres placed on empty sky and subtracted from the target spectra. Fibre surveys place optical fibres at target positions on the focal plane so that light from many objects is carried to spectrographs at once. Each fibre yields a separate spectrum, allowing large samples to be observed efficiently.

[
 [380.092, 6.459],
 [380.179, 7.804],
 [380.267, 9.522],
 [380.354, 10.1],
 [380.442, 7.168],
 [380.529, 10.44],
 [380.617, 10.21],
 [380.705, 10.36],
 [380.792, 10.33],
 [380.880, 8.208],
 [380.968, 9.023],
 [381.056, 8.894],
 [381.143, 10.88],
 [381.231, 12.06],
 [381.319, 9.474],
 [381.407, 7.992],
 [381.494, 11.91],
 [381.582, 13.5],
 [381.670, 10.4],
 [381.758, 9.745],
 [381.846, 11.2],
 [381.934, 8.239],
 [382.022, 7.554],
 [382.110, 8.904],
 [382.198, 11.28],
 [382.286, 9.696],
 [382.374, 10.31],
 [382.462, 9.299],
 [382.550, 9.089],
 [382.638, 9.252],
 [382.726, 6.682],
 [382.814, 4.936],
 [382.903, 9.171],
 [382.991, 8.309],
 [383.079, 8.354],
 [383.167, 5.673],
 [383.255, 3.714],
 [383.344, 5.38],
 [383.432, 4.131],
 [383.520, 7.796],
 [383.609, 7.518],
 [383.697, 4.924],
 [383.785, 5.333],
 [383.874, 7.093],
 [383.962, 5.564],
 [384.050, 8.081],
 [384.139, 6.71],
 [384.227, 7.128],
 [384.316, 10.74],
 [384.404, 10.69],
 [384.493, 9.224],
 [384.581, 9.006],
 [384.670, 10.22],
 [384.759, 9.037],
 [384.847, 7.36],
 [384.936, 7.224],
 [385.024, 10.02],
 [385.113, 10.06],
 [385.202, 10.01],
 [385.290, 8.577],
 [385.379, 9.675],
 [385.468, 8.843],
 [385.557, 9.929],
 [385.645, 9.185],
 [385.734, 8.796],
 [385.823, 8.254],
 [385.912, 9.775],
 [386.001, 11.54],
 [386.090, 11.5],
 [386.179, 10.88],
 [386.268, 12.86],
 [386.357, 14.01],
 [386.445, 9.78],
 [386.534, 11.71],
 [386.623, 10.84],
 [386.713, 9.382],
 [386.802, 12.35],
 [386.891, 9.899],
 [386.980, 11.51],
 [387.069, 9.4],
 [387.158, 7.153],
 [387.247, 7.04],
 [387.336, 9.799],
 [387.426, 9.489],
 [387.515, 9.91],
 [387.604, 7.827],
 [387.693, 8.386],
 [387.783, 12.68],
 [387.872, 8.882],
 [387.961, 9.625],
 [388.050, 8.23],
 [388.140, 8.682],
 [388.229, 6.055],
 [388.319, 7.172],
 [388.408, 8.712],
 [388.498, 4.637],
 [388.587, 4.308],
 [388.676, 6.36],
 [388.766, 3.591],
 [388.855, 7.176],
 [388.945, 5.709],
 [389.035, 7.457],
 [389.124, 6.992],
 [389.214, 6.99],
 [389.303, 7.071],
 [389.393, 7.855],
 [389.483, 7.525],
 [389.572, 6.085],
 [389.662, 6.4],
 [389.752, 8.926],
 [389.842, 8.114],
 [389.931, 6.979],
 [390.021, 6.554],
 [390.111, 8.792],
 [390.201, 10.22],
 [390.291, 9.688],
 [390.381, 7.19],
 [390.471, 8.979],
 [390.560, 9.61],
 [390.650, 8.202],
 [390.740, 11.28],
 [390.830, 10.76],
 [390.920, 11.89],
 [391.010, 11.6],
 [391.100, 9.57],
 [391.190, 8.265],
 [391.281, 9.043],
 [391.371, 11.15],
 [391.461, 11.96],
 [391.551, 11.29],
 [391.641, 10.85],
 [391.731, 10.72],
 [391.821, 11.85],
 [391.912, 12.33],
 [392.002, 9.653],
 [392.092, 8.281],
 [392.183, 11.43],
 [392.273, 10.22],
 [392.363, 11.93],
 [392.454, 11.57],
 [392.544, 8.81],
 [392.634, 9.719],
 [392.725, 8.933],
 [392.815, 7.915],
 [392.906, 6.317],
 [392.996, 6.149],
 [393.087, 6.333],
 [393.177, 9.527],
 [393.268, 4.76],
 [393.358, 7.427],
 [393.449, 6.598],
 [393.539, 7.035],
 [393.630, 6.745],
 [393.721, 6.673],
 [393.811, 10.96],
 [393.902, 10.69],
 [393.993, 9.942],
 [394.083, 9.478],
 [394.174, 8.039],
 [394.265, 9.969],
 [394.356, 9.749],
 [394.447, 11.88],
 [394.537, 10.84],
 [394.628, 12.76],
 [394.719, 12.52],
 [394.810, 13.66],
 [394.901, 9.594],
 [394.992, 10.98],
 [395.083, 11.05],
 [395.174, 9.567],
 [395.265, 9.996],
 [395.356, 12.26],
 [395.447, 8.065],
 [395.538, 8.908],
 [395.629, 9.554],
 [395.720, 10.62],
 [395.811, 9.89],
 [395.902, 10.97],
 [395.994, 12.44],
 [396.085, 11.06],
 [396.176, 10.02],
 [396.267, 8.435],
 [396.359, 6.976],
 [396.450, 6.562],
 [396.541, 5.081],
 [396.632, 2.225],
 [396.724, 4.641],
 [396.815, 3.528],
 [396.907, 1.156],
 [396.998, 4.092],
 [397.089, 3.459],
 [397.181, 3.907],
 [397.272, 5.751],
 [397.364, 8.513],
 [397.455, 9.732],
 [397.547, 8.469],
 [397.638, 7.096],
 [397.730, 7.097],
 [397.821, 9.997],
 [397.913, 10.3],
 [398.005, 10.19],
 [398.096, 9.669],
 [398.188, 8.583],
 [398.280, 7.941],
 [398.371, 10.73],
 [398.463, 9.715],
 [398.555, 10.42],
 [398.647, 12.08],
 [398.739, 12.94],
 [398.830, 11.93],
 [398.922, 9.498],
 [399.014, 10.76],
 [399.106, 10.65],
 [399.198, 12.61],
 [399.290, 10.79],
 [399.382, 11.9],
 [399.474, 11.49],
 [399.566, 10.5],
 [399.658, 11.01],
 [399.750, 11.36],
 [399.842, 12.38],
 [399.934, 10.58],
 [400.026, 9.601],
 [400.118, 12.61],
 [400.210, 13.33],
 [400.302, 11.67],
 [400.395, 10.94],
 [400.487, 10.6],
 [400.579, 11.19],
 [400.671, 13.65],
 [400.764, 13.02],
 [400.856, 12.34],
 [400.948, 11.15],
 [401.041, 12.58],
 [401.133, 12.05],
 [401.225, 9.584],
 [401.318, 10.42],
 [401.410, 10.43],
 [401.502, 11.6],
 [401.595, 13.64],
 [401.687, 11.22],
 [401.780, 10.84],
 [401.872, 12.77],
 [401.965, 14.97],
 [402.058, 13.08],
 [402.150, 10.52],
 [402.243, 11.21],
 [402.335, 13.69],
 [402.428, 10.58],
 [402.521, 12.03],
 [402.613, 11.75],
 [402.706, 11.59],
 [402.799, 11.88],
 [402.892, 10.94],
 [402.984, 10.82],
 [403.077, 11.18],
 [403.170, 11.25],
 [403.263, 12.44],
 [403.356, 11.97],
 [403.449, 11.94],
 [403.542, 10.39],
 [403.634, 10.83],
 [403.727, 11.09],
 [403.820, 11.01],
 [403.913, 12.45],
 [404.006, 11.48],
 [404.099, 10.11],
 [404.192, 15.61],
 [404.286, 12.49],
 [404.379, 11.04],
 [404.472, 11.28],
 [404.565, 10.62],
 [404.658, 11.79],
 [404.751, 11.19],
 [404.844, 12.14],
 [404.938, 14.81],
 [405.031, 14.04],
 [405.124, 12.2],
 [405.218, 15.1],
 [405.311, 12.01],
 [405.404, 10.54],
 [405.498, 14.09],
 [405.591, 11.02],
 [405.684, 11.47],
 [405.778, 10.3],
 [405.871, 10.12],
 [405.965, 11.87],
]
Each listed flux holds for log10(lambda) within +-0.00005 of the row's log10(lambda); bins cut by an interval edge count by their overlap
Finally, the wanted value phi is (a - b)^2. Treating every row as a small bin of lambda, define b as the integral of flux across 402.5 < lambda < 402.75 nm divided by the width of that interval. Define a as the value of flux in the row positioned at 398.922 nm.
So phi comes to 5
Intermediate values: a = 9.498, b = 11.8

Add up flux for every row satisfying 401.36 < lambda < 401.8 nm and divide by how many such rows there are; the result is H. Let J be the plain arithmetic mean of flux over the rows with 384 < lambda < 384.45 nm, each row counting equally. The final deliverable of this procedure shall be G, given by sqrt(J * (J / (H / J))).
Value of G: 8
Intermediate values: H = 12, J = 8.7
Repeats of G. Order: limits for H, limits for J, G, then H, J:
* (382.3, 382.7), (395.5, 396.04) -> 11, 9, 10.4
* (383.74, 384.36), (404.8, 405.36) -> 18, 7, 13.4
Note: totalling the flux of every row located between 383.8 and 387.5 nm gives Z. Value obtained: 390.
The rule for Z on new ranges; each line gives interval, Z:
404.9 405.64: 104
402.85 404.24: 174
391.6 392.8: 136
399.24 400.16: 112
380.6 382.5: 219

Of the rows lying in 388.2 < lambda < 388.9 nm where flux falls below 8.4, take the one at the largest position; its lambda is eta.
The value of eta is 388.855 nm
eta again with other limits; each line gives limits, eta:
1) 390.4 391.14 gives 390.650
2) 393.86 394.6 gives 394.174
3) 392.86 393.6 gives 393.539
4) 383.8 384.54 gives 384.227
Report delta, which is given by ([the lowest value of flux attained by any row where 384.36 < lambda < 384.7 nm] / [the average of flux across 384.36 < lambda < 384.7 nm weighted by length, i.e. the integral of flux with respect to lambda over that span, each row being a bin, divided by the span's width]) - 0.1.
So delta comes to 0.82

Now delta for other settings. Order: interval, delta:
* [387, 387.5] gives 0.70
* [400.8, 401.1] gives 0.82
